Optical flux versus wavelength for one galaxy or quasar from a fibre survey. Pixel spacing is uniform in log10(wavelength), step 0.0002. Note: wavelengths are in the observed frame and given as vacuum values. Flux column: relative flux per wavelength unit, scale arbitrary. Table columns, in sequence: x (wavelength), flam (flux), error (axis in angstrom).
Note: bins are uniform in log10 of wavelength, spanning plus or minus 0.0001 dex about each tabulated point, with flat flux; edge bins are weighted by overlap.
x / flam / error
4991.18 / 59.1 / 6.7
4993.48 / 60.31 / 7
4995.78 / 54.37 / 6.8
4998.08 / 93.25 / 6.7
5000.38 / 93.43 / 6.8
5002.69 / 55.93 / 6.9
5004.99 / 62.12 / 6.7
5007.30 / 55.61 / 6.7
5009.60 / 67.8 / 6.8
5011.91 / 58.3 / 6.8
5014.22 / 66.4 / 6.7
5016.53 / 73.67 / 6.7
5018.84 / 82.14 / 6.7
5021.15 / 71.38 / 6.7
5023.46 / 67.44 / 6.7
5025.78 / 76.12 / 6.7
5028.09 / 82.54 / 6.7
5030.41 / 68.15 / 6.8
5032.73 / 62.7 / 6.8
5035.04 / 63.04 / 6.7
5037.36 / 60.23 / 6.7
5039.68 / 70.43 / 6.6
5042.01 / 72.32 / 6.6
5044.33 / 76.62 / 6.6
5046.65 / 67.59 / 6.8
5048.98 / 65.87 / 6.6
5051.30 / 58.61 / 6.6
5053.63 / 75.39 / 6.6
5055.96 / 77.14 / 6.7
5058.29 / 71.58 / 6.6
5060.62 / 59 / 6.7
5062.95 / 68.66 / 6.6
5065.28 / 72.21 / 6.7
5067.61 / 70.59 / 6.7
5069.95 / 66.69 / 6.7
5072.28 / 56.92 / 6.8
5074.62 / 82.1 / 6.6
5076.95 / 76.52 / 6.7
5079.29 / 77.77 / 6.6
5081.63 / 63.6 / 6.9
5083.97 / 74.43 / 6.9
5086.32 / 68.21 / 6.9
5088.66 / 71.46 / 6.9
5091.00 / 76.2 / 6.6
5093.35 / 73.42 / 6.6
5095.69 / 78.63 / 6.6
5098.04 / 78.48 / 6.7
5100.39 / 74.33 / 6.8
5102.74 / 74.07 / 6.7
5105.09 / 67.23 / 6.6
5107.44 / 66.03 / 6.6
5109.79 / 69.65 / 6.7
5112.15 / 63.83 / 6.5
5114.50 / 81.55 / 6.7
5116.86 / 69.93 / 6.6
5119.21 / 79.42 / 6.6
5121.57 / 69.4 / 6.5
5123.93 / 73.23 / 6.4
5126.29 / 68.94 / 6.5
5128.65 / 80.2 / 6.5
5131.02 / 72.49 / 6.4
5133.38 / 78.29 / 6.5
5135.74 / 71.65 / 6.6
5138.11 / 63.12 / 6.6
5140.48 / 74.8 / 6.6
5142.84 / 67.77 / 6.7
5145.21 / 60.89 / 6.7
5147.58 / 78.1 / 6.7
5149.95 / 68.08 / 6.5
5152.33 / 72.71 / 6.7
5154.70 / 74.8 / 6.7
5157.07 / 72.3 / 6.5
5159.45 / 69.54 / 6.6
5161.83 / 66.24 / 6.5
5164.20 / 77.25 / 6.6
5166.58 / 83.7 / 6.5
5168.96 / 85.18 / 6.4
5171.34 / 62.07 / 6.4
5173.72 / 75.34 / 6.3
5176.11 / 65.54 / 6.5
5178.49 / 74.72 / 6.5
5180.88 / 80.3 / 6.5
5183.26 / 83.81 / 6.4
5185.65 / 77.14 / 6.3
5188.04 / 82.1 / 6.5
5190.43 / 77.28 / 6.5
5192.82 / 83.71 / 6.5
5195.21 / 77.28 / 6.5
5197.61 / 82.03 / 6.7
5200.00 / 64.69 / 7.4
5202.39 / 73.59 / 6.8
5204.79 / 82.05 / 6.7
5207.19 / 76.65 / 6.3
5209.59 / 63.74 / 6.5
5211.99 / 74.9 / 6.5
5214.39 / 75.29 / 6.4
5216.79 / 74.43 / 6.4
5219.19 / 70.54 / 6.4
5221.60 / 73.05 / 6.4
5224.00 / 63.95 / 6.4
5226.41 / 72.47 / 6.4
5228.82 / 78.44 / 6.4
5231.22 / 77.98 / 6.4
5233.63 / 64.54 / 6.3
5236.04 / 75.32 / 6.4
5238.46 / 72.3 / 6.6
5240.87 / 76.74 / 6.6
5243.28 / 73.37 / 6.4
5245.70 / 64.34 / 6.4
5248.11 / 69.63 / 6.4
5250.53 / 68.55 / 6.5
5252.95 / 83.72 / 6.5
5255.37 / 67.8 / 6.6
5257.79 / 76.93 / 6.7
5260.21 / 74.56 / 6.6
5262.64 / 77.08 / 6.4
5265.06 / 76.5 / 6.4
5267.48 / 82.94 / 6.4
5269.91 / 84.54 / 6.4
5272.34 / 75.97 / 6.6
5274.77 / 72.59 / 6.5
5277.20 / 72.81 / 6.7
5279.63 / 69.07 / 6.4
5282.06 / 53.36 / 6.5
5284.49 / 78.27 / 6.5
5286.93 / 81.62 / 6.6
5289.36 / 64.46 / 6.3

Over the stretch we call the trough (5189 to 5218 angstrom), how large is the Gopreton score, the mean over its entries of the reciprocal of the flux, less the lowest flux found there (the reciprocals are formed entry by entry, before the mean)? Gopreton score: -63.7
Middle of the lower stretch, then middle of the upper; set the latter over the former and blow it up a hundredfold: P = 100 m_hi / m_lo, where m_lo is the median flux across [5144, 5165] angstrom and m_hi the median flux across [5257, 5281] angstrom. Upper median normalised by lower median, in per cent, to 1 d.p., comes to 105.4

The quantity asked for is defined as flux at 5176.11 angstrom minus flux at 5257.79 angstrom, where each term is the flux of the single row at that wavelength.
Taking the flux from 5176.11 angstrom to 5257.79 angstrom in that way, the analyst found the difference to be -11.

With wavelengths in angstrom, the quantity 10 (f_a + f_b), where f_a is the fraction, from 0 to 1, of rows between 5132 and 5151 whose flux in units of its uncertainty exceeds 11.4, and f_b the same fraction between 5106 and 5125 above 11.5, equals 5.0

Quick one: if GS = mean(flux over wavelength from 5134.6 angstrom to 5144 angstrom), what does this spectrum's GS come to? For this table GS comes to 69.3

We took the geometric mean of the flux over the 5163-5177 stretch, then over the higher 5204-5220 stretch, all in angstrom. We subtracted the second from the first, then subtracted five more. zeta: -4.4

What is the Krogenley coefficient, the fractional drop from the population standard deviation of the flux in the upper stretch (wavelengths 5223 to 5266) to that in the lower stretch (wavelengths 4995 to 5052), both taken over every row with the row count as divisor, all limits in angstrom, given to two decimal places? -0.93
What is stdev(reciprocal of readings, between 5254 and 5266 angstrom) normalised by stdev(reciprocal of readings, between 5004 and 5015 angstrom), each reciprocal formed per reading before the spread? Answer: 0.55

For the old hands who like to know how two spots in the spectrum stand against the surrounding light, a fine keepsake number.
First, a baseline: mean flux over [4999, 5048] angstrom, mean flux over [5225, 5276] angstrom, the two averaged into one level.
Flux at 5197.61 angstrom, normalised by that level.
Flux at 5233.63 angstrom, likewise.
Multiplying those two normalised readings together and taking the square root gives 1.01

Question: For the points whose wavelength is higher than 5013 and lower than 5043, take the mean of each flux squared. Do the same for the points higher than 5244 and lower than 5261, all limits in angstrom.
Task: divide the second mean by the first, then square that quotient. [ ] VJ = 1.10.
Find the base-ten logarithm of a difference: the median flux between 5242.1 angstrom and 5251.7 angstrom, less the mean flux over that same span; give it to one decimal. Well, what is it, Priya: -0.9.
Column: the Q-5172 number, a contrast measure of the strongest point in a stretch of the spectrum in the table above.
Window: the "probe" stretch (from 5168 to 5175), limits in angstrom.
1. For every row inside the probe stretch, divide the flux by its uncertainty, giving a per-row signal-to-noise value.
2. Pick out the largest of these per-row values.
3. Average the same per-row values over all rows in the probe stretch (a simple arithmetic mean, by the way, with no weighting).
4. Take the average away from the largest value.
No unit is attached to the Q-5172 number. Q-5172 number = 1.7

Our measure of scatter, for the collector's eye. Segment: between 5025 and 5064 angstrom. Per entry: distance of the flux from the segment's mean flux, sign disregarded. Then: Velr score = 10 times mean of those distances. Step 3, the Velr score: 57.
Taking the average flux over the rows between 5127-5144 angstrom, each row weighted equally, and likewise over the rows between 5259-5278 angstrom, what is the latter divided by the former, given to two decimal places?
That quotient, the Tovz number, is 1.06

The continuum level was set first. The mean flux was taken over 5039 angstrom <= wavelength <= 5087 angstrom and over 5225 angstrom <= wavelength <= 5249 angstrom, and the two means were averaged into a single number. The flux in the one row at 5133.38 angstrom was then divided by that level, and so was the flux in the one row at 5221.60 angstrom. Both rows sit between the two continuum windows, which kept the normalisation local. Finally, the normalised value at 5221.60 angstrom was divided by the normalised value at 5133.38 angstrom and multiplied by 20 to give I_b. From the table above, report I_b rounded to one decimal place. 18.7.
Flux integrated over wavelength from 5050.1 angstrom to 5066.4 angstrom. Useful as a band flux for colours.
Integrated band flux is 1124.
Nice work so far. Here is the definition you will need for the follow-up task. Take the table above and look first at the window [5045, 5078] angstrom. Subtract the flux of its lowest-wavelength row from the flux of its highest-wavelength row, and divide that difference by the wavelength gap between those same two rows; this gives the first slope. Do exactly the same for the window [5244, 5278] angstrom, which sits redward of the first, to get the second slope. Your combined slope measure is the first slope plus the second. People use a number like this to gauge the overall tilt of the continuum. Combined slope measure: 0.6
